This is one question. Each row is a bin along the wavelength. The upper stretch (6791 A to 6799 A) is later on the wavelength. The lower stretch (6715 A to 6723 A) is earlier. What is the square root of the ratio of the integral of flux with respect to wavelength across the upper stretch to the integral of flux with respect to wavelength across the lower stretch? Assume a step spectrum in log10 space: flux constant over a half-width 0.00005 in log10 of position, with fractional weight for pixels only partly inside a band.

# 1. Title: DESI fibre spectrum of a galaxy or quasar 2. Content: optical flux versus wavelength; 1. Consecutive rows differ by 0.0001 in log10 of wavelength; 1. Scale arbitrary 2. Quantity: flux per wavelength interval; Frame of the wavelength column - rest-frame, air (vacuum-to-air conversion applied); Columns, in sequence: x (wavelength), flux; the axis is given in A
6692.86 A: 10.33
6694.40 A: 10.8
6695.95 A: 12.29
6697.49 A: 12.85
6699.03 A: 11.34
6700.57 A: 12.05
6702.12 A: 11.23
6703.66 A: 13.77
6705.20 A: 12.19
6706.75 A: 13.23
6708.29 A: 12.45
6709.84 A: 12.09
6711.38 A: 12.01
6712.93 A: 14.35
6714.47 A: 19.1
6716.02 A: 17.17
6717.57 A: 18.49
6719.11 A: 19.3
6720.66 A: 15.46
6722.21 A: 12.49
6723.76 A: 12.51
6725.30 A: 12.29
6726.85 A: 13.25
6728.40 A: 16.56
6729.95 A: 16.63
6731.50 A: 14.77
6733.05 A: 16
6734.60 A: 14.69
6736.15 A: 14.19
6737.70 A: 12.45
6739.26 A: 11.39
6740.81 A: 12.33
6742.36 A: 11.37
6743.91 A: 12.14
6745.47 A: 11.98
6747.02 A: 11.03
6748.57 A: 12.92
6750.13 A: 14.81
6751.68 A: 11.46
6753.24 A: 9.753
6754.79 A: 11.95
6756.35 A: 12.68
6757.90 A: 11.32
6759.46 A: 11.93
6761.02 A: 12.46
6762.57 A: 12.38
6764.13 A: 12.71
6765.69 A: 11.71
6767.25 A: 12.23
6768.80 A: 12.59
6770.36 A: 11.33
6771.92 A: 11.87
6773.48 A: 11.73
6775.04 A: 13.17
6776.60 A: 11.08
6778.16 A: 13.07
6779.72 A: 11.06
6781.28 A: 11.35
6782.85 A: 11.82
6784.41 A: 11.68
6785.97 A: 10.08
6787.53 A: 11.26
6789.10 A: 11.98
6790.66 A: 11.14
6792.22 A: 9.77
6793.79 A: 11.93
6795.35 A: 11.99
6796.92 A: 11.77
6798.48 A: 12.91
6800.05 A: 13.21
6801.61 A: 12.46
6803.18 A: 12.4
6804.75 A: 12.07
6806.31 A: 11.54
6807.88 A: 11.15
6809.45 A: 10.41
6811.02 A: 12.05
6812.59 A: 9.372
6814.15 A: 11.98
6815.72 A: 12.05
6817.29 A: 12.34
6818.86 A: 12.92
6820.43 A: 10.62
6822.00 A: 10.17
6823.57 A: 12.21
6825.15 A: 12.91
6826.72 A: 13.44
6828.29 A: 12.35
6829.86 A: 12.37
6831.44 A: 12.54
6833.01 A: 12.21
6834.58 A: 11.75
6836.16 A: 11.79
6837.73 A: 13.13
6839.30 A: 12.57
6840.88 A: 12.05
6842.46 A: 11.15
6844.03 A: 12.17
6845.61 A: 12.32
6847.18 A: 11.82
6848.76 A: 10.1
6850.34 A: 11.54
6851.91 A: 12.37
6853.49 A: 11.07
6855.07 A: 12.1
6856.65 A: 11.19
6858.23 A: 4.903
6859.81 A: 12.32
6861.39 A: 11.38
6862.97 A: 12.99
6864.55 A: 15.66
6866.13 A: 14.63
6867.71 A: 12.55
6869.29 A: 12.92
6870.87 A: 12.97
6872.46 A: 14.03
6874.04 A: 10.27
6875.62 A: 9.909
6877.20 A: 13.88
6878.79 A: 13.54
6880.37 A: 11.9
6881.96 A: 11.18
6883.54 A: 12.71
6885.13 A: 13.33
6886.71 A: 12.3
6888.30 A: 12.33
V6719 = 0.84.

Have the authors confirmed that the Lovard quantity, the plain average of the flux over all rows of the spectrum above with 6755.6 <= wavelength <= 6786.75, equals 11.9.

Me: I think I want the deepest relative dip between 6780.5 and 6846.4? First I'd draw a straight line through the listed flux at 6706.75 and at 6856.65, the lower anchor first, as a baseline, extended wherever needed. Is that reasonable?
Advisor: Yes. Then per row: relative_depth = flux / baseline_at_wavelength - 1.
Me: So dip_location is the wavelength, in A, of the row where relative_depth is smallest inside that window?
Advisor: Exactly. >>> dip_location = 6812.59 A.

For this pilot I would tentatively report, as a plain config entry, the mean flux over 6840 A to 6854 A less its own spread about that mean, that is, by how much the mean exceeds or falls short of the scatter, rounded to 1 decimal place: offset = 10.9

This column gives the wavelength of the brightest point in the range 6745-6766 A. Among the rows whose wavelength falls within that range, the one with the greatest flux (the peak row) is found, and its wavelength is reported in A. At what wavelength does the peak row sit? 6750.13 A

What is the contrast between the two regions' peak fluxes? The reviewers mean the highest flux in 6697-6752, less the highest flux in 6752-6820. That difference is 6.1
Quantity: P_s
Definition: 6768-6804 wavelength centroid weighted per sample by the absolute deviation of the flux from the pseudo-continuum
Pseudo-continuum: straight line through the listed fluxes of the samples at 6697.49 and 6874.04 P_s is 6788.8 A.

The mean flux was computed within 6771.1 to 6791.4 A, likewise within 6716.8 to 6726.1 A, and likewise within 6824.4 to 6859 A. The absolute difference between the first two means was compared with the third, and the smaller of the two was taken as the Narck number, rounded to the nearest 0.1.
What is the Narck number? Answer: 3.5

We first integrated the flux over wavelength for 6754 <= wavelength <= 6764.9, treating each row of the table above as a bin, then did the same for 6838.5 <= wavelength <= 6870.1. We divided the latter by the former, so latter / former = 2.8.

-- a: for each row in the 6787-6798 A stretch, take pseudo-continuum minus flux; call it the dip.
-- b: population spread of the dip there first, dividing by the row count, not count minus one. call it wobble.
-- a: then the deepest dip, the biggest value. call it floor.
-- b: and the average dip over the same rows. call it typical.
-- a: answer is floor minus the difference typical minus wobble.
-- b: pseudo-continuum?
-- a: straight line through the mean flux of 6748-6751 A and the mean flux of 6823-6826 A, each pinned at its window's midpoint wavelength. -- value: 2.4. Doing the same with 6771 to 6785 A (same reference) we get 1.5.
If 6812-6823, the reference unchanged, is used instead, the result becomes 3.3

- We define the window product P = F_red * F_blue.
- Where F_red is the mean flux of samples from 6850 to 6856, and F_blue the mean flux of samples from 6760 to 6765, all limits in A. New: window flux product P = 147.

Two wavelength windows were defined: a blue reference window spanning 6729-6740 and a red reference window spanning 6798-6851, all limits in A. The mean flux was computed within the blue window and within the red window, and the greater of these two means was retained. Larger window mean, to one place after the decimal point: 14.3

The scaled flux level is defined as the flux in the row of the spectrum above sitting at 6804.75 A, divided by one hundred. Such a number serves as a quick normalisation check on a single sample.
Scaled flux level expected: 0.121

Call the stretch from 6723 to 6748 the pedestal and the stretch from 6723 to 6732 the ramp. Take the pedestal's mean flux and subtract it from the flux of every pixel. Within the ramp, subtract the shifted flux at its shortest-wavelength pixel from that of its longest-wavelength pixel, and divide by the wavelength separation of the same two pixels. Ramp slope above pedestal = 0.29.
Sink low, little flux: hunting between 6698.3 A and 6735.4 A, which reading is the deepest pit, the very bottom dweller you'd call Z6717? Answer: 11.23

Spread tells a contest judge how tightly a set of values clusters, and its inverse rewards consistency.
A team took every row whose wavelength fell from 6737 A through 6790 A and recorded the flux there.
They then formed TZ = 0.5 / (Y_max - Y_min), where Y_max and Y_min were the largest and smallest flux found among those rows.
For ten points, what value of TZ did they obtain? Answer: 0.10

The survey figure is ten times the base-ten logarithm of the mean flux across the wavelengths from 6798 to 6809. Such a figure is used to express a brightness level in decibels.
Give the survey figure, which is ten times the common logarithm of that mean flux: 10.9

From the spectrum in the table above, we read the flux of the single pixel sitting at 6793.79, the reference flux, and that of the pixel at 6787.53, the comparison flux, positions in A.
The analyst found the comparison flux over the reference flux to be 0.94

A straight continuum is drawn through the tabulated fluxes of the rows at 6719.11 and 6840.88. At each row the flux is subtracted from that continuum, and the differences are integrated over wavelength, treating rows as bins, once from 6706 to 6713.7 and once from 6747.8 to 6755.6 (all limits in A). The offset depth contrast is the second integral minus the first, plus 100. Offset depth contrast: 86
